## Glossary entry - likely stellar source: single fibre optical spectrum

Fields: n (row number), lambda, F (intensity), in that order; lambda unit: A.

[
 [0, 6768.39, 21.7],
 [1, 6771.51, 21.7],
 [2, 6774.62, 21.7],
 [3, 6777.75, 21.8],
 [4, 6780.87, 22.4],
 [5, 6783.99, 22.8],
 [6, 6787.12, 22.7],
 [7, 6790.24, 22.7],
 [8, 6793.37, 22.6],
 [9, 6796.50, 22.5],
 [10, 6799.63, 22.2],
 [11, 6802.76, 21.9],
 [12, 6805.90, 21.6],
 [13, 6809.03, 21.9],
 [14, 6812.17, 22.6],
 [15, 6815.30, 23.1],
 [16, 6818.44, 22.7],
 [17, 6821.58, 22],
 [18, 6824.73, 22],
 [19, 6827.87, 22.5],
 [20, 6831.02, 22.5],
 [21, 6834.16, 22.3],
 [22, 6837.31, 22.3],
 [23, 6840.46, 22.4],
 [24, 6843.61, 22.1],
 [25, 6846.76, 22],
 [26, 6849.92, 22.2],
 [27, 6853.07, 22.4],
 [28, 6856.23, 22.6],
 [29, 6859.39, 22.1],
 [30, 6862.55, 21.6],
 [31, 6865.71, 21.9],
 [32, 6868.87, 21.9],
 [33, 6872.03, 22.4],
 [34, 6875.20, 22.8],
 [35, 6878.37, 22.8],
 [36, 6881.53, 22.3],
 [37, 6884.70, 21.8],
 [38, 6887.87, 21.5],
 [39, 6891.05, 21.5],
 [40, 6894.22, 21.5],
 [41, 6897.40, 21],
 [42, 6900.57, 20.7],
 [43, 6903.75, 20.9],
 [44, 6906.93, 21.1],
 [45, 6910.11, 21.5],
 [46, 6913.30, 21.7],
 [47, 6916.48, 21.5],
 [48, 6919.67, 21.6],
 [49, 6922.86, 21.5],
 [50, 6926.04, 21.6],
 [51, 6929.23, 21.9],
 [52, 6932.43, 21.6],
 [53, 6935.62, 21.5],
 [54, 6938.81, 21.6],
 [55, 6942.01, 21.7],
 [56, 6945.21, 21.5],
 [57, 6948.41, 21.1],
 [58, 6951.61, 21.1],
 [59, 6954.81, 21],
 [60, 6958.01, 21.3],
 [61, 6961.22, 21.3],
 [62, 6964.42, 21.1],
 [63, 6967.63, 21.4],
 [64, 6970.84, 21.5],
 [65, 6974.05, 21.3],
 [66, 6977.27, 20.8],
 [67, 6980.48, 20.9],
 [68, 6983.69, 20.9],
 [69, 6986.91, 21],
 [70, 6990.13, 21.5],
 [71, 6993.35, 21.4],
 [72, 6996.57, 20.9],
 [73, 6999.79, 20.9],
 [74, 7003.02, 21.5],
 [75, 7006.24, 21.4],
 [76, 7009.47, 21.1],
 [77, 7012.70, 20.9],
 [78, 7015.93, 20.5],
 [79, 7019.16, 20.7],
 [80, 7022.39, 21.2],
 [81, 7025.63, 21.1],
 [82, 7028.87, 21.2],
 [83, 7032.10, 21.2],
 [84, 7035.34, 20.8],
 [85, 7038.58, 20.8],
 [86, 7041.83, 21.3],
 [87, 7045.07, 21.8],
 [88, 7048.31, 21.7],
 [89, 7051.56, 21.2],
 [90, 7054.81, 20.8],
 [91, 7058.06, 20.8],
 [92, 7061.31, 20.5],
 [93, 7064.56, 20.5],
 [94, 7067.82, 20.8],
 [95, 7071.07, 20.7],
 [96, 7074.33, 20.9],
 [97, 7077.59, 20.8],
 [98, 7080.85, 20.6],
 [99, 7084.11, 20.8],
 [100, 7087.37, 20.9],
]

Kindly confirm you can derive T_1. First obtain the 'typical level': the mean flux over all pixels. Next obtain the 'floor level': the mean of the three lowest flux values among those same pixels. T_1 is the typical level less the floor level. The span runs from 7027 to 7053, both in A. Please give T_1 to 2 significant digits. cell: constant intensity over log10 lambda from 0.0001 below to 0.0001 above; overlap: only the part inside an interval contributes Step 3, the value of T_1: 0.32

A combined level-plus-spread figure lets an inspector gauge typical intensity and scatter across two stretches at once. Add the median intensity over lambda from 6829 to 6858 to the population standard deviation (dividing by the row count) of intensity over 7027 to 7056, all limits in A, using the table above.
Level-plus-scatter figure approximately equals 22.6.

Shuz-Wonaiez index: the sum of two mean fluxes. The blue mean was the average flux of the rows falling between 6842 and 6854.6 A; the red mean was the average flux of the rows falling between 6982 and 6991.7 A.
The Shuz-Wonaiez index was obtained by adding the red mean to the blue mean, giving 43.3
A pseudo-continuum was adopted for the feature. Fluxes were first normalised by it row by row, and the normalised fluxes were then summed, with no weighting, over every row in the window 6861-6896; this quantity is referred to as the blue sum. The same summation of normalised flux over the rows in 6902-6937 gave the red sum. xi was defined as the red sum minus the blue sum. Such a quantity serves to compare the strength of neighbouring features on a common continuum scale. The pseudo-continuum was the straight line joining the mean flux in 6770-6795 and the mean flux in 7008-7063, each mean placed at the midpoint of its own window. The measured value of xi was -0.15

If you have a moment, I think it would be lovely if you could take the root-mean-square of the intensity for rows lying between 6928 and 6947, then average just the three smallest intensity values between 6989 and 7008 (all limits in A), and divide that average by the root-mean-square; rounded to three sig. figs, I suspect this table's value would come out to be 0.974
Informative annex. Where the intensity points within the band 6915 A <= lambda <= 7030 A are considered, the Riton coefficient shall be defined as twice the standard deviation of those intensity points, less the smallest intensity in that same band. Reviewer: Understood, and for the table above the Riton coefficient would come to -19.9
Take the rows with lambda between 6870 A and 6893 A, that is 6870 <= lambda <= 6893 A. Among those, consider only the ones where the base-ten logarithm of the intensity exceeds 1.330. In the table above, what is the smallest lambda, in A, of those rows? 6872.03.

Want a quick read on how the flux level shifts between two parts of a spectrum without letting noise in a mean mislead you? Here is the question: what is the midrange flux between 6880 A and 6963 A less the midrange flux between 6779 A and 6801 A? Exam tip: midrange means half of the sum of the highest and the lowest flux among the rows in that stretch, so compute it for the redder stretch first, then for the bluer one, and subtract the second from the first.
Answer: -1.0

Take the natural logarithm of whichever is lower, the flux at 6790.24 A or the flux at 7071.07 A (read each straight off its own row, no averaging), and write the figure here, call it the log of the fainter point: 3.03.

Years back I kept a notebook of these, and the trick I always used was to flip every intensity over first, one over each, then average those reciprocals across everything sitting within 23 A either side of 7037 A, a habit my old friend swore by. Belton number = 0.0475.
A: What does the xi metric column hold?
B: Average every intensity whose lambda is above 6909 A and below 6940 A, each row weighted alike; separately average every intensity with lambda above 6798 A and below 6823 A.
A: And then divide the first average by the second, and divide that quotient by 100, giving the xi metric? 0.0097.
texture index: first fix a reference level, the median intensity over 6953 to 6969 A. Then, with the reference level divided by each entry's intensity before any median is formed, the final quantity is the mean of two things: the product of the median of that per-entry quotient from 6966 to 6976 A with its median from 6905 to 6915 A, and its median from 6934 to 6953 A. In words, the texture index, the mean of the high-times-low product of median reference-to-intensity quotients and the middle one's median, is 0.99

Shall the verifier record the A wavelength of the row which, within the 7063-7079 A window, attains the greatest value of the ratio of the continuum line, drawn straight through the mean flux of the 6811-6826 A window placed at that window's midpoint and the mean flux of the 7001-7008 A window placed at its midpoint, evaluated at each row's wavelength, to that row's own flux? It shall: 7064.56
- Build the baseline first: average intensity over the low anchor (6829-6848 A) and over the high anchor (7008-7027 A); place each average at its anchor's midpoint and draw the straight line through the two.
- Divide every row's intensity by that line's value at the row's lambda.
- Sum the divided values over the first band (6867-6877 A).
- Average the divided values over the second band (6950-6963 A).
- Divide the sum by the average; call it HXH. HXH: 3.1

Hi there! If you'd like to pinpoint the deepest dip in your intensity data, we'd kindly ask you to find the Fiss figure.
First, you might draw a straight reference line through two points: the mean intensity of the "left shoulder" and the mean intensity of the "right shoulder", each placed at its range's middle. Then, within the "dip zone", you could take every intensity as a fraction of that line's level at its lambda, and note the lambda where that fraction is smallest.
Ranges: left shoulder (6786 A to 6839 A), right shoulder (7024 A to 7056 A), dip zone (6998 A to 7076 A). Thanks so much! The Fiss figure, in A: 7015.93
